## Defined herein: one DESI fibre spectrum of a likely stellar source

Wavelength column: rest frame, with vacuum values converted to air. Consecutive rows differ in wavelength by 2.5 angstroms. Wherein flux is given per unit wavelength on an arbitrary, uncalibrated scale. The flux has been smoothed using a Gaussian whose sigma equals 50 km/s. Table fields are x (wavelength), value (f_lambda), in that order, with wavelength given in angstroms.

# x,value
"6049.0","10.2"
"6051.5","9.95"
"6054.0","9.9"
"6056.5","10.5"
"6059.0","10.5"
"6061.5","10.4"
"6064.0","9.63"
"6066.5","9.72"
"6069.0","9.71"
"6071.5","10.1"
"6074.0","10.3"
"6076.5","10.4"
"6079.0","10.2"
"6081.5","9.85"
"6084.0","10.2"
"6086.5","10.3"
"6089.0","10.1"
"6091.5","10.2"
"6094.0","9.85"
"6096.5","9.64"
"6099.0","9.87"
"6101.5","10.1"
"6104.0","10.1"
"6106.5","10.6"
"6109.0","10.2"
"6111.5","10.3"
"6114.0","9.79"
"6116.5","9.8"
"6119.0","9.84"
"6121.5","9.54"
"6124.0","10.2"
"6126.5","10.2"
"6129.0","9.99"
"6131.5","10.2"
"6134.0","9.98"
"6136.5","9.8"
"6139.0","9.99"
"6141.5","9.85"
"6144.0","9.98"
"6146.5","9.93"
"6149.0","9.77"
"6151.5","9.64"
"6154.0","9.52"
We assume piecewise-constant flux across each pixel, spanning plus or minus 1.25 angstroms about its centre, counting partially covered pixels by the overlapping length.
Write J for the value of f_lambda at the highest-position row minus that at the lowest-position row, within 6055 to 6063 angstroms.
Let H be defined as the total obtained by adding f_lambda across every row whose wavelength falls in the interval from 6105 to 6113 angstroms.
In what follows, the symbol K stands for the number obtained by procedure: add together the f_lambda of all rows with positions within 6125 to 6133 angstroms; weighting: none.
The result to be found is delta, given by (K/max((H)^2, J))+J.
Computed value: -0.07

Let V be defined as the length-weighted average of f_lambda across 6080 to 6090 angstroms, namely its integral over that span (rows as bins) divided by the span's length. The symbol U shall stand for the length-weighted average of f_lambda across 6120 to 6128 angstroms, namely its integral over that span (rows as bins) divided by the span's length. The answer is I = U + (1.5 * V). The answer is 25.15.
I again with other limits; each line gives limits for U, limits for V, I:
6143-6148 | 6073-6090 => 25.23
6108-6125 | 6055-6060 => 25.65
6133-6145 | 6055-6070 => 25.04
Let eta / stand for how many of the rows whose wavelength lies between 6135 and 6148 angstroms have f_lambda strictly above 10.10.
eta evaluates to 0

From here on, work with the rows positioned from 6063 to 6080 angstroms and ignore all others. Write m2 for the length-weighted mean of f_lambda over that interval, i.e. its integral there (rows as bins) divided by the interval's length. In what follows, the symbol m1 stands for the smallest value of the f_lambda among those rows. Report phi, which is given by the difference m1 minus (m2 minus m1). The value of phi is 9.25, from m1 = 9.63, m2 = 10.0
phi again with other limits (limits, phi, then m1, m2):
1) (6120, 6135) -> 9.06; 9.54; 10.0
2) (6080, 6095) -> 9.61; 9.85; 10.1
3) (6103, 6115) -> 9.37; 9.79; 10.2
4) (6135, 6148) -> 9.69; 9.8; 9.9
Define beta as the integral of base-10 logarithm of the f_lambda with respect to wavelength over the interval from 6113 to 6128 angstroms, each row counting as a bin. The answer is 14.93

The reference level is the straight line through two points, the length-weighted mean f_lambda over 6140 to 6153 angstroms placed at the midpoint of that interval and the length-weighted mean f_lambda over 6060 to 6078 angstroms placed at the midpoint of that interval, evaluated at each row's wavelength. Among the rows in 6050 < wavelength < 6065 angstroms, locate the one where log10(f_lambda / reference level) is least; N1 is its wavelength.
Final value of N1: 6064.0 angstroms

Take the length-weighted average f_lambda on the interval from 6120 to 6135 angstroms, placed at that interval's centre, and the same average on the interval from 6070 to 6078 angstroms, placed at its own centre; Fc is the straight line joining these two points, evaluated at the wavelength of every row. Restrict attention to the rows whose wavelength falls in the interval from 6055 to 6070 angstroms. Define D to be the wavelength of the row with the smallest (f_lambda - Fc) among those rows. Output 6064.0 angstroms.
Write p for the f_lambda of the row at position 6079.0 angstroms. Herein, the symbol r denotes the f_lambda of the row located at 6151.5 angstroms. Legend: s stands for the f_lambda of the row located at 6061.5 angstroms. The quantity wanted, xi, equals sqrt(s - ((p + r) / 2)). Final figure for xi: 0.69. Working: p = 10.2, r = 9.64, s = 10.4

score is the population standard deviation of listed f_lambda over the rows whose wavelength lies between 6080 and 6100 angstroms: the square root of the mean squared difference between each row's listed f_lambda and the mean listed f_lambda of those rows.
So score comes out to 0.22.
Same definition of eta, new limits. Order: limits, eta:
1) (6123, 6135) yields 3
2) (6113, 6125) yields 1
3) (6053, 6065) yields 3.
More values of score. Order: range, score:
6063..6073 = 0.18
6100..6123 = 0.30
